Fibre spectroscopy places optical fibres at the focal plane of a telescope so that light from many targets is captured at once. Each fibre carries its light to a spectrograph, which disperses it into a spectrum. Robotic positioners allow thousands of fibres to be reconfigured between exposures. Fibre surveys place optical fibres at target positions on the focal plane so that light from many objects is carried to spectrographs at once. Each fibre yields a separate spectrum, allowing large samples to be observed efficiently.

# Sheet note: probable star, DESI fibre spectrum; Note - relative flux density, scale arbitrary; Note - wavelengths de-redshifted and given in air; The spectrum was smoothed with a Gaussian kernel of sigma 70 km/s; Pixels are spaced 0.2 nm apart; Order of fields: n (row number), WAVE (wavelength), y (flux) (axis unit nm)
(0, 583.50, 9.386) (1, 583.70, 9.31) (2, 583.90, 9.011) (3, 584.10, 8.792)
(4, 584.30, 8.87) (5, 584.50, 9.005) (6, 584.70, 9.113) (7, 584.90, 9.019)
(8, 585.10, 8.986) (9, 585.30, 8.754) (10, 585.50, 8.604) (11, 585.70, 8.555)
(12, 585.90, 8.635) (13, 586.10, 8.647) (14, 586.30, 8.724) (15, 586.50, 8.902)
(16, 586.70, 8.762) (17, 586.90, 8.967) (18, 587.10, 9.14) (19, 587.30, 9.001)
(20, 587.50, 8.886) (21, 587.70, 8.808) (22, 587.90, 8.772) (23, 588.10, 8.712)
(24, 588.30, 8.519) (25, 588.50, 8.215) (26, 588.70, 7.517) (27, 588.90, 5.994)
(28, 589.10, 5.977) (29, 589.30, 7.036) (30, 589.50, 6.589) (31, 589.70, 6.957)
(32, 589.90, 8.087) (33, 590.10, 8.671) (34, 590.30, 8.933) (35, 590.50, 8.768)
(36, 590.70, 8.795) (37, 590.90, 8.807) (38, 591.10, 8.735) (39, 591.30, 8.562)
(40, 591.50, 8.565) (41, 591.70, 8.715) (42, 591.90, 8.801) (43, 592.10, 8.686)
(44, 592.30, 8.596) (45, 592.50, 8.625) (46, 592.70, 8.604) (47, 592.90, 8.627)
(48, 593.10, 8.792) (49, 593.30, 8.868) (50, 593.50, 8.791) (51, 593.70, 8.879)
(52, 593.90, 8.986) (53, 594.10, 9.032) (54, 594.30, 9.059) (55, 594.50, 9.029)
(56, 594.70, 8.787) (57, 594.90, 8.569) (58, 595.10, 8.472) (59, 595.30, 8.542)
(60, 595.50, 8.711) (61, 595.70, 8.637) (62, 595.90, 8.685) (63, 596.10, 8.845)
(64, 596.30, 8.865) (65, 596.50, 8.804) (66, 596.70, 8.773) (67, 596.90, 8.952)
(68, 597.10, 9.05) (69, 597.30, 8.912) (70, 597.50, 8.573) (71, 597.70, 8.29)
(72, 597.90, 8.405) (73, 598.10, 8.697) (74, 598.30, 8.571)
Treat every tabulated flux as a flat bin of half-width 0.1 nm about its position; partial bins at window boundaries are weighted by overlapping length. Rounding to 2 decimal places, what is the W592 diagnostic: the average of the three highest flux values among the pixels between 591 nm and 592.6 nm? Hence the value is 8.75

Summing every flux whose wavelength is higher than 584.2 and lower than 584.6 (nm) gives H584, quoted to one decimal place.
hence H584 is 17.9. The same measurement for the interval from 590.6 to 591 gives 17.6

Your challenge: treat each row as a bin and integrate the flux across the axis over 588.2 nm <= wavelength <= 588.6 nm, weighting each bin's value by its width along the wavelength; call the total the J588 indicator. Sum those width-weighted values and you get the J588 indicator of 3.35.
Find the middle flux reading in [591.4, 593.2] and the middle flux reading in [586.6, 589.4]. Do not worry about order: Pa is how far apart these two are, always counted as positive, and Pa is 0.11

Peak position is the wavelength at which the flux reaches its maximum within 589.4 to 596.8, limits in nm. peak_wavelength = 594.30 nm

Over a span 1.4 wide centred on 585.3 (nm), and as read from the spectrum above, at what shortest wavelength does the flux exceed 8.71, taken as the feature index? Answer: 584.70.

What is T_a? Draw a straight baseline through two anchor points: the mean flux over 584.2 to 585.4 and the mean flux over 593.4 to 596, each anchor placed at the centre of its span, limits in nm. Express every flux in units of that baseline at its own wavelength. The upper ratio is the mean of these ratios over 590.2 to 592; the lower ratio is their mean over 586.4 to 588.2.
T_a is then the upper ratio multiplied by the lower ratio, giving 0.98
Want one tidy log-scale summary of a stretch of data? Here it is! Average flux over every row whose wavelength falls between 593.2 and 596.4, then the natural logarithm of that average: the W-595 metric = 2.17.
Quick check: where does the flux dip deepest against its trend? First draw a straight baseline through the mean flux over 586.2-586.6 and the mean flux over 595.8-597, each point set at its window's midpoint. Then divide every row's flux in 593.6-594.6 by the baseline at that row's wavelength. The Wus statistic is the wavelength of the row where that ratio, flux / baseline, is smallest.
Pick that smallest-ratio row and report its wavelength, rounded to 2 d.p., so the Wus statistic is 593.70 nm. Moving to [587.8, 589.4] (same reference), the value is 589.10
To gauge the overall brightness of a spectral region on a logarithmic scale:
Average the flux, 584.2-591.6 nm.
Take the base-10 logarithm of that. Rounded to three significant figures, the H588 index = 0.925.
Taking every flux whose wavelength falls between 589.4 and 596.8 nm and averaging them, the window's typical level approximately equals 8.63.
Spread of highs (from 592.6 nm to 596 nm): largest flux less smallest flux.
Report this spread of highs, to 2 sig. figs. 0.59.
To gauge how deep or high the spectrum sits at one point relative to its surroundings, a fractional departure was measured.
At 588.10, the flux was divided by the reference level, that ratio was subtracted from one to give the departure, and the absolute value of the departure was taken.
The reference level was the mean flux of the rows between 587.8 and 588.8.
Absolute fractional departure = 0.044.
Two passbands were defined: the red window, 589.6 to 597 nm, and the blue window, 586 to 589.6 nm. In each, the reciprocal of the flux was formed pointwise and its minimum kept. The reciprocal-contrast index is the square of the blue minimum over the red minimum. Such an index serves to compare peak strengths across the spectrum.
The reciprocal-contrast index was 0.98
